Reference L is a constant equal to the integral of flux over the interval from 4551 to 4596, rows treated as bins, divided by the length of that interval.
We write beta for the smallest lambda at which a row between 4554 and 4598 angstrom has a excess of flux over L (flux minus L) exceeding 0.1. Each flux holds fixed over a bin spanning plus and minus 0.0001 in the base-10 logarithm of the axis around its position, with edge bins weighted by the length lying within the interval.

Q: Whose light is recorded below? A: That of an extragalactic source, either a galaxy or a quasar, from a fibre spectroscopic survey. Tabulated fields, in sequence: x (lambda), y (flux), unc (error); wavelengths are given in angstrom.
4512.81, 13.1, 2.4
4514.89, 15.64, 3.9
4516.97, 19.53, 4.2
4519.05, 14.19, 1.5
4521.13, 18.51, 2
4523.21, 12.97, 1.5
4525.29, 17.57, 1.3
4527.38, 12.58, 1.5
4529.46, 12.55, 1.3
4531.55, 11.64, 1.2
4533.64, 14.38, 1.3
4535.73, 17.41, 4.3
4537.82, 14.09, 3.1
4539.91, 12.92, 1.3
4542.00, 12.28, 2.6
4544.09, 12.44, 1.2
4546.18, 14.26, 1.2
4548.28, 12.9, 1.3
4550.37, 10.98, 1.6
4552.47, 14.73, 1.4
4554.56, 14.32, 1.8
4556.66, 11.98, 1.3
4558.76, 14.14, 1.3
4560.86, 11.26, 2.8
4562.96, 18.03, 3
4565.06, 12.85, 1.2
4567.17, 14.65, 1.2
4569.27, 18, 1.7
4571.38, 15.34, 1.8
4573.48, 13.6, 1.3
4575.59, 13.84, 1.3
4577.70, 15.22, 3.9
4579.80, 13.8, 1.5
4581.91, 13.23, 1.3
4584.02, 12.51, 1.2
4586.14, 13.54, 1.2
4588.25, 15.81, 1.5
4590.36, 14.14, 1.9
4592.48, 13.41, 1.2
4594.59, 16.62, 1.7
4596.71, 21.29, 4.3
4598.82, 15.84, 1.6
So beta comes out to 4562.96 angstrom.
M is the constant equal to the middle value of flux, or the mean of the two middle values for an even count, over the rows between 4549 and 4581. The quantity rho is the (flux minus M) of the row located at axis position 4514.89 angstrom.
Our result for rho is 1.5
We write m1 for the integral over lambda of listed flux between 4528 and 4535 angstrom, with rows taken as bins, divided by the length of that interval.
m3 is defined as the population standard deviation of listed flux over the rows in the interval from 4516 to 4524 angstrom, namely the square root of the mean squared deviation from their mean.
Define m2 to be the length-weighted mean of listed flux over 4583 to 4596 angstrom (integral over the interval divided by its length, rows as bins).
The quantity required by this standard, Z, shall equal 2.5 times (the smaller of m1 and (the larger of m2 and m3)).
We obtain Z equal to 32.6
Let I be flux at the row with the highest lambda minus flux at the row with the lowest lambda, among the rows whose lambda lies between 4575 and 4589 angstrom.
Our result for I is 2.0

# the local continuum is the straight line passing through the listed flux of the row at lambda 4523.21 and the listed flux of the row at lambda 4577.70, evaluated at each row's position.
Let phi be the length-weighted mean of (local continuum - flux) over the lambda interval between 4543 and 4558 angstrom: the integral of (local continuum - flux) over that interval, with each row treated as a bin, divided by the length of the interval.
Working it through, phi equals 1.0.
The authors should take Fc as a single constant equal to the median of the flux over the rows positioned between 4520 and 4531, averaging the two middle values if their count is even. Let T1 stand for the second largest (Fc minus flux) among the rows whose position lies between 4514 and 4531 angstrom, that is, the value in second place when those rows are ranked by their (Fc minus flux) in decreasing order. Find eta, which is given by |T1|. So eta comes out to 0.39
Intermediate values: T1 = 0.4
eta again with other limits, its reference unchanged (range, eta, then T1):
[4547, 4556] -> 0.07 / 0.1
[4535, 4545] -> 0.53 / 0.5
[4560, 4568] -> 0.12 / 0.1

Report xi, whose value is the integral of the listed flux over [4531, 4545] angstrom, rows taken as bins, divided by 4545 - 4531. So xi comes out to 13.7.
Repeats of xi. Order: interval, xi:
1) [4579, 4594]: 13.9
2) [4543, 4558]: 13.1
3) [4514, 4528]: 16.0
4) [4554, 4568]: 13.9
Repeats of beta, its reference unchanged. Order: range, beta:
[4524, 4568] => 4525.29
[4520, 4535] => 4521.13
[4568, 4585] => 4569.27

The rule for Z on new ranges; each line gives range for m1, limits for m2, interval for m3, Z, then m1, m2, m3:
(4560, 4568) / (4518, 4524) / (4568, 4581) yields 35.6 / 14.2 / 15.3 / 1.5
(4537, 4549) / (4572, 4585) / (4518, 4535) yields 32.8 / 13.1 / 13.8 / 2.3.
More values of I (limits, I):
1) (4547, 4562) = -1.6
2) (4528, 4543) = -0.3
